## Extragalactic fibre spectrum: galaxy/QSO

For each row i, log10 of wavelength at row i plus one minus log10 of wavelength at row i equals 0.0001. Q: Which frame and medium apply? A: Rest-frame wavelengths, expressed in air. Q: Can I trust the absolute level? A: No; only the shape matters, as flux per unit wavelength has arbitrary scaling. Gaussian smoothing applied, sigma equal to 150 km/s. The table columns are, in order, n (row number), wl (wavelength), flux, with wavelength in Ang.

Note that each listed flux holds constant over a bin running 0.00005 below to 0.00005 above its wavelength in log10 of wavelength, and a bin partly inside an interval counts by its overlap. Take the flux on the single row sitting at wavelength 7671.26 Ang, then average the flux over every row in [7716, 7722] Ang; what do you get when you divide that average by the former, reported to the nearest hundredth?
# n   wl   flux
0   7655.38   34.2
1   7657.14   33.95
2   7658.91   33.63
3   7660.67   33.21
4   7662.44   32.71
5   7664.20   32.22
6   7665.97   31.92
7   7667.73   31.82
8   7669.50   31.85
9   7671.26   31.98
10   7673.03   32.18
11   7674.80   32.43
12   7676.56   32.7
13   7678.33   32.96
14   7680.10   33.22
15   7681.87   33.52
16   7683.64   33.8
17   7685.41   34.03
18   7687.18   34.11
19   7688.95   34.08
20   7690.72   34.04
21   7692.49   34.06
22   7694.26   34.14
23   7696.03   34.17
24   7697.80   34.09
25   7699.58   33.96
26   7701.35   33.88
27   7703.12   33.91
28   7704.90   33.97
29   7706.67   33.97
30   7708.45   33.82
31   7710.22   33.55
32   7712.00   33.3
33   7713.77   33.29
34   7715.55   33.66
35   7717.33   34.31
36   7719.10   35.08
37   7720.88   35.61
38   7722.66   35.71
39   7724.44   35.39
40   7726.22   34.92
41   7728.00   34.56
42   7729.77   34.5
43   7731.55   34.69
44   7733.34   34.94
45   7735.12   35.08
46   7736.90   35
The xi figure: 1.09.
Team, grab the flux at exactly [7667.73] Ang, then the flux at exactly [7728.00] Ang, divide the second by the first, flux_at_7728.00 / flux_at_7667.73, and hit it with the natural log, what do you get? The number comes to 0.083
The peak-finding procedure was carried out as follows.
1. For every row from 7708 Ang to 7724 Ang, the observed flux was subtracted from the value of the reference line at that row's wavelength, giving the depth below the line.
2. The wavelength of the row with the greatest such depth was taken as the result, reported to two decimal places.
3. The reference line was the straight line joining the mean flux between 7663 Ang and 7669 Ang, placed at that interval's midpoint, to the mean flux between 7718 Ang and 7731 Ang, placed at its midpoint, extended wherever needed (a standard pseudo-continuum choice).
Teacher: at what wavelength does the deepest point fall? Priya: 7713.77 Ang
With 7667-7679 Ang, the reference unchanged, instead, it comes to 7669.50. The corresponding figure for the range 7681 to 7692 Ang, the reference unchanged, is 7681.87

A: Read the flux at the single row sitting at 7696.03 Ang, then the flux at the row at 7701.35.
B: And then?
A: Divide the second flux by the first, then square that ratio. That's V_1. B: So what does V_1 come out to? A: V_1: 0.98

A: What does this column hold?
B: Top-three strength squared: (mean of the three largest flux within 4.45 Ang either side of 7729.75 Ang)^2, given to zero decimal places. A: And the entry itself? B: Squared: 1215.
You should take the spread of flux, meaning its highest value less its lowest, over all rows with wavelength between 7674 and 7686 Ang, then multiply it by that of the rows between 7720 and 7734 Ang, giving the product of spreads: 1.9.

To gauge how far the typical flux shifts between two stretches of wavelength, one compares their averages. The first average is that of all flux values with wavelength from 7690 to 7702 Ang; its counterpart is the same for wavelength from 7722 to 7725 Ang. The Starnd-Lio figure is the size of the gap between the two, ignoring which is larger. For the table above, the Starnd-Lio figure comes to 1.5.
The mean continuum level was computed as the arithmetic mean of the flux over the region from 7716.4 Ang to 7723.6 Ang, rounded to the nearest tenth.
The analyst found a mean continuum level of 35.2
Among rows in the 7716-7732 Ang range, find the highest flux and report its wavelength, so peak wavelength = 7722.66 Ang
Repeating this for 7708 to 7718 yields 7717.33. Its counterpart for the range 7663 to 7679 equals 7678.33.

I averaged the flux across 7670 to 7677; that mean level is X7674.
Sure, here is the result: 32.3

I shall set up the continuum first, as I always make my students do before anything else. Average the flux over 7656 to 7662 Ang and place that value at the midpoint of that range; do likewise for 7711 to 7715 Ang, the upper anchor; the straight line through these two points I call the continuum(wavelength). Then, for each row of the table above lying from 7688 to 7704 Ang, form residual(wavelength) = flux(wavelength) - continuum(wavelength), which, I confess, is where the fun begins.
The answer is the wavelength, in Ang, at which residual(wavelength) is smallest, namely 7701.35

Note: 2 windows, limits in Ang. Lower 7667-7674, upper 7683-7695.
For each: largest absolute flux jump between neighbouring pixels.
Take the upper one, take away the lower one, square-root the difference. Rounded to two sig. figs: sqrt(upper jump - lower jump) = 0.17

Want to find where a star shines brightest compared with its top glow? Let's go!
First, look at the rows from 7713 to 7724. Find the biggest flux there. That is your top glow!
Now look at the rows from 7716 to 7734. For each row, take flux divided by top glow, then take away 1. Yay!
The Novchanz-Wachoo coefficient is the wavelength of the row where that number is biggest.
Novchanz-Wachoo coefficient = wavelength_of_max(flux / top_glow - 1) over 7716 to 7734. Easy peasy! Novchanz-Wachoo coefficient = 7722.66 Ang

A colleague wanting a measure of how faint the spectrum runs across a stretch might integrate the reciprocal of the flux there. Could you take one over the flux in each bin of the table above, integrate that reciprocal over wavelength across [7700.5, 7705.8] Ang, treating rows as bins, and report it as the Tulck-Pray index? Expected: 0.16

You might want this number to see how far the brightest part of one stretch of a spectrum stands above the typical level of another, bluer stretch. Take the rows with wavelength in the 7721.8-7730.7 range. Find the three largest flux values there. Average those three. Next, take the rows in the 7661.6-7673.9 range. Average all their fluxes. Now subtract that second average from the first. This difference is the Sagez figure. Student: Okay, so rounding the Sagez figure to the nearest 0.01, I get 3.24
